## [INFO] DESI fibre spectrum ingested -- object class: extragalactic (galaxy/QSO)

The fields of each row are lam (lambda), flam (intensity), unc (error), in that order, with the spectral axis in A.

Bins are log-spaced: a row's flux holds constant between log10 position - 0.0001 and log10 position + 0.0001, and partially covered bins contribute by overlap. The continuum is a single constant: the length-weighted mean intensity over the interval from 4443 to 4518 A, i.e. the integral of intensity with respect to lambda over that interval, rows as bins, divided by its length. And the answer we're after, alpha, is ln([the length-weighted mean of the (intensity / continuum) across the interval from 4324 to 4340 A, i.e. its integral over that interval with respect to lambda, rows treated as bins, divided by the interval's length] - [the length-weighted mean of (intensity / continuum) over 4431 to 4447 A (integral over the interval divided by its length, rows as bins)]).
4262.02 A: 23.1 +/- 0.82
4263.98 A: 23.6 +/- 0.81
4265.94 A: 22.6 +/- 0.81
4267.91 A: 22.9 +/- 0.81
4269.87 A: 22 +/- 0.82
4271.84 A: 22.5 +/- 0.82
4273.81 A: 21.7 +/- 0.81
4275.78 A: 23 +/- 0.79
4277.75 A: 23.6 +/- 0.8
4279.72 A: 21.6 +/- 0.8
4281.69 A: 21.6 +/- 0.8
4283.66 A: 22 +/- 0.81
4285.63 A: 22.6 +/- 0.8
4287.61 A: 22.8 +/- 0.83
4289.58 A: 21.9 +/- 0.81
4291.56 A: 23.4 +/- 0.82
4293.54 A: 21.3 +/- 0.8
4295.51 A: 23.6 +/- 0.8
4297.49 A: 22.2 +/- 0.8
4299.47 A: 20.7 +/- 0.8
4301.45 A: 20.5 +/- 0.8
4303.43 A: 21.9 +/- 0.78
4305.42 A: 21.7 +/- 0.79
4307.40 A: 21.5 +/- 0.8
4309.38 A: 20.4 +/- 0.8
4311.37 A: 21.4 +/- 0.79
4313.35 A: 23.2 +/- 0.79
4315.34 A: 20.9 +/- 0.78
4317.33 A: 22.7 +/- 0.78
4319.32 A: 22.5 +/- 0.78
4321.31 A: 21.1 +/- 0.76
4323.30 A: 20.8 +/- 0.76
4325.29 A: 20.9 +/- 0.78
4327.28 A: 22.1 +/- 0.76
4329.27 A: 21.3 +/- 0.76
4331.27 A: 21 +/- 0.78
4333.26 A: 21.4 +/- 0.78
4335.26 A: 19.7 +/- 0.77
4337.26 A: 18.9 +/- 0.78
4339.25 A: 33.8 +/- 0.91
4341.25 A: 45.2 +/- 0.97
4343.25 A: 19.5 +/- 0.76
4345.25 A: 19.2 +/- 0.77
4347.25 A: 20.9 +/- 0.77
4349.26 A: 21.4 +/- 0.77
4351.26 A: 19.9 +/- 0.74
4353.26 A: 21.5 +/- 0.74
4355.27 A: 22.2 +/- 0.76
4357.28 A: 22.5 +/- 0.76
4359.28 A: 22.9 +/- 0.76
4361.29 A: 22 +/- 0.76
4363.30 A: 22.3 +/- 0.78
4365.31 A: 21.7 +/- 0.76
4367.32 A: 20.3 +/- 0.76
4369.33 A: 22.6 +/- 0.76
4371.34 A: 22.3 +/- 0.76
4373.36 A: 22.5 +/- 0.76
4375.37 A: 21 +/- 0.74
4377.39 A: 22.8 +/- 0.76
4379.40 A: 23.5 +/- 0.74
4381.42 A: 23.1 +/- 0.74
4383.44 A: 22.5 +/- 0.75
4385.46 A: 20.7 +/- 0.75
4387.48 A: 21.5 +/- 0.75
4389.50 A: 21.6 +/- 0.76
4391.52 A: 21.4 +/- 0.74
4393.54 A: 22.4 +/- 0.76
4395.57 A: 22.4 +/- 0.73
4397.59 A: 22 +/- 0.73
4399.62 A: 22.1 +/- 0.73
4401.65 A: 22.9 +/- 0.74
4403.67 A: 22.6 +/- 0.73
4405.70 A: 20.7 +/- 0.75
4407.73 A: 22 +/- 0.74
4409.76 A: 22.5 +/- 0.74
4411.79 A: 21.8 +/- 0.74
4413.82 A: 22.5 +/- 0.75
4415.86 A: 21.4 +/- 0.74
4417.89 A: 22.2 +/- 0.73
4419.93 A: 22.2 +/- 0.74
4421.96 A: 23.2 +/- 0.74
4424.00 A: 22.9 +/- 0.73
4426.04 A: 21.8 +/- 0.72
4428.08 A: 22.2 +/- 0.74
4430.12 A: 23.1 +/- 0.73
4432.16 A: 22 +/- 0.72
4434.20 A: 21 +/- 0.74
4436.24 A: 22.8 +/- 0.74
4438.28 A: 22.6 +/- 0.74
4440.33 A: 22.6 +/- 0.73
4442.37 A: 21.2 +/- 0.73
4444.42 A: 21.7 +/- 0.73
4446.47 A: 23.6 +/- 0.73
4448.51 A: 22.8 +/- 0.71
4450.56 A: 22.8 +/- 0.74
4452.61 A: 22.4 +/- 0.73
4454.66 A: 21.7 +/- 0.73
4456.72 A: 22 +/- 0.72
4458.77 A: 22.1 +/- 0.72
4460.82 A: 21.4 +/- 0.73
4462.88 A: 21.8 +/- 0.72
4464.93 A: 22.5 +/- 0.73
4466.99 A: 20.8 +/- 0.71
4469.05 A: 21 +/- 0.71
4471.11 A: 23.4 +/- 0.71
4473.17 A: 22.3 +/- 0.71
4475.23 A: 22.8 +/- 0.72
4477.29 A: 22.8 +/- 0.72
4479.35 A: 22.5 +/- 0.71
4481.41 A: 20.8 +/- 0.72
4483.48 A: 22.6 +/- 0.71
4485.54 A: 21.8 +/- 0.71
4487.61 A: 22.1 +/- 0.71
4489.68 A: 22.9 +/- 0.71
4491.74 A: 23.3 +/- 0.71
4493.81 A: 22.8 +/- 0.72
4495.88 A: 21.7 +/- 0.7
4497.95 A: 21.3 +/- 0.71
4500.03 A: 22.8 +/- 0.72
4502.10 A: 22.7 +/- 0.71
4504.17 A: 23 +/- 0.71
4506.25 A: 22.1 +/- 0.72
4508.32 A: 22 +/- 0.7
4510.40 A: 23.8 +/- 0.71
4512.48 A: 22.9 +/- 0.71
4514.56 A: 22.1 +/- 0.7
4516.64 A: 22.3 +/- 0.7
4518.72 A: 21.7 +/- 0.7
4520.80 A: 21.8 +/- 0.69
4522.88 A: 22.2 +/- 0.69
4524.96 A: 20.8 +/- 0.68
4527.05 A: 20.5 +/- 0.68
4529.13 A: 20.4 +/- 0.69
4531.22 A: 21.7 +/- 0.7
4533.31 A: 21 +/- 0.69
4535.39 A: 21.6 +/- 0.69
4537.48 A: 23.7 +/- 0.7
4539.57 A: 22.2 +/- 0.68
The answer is -6.4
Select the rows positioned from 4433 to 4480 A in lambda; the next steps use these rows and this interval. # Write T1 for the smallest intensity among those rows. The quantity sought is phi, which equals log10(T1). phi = 1.32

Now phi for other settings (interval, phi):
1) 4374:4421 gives 1.32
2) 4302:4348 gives 1.28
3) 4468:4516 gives 1.32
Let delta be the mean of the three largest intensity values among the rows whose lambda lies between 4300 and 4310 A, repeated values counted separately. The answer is 21.7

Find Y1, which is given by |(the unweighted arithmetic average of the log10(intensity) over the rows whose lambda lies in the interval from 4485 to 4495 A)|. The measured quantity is 1.35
